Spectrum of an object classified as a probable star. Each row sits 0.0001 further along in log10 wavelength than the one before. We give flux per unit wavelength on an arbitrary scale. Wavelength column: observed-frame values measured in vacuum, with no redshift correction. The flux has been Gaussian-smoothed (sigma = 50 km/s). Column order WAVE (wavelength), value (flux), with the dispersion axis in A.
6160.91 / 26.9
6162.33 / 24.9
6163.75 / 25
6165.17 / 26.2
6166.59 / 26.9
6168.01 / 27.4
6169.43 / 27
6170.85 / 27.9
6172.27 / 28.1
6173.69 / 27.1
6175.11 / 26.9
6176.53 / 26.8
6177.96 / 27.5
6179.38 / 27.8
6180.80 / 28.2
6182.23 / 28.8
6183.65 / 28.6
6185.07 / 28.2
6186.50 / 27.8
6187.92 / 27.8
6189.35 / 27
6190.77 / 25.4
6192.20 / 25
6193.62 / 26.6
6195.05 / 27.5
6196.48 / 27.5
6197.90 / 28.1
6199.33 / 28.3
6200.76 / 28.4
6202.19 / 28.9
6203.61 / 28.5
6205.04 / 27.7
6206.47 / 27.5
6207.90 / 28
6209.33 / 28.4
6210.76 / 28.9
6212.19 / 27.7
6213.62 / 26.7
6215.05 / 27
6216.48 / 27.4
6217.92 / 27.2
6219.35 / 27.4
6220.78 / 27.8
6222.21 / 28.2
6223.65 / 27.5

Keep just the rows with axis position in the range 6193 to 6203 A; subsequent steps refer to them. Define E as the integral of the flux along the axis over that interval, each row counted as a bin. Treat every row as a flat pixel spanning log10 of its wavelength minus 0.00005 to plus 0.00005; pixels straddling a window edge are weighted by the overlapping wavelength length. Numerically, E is 279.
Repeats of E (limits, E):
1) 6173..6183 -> 276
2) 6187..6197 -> 267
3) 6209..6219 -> 276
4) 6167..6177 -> 273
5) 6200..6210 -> 282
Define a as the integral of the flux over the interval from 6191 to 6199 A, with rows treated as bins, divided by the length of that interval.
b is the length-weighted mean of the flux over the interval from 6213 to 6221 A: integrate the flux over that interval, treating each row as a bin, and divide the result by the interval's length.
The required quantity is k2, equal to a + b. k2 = 54.1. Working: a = 26.9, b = 27.2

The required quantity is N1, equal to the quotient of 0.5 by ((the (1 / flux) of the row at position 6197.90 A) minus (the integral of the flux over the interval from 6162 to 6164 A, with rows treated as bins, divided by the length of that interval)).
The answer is -0.0201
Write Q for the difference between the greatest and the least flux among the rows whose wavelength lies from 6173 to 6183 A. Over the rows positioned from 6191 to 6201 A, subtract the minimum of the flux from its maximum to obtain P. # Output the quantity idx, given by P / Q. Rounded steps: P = 3.40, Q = 2.0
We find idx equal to 1.7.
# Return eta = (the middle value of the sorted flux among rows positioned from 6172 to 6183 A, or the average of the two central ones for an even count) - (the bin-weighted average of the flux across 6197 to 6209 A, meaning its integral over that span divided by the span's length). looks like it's -0.53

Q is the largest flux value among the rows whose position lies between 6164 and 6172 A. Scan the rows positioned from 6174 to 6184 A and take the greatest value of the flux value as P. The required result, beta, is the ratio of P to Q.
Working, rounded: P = 28.8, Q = 27.9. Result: 1.03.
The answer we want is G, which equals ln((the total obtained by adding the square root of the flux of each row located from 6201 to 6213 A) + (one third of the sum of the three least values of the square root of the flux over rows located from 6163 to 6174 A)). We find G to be 3.86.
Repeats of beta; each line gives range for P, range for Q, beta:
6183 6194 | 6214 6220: 1.04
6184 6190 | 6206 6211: 0.98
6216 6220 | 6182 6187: 0.95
